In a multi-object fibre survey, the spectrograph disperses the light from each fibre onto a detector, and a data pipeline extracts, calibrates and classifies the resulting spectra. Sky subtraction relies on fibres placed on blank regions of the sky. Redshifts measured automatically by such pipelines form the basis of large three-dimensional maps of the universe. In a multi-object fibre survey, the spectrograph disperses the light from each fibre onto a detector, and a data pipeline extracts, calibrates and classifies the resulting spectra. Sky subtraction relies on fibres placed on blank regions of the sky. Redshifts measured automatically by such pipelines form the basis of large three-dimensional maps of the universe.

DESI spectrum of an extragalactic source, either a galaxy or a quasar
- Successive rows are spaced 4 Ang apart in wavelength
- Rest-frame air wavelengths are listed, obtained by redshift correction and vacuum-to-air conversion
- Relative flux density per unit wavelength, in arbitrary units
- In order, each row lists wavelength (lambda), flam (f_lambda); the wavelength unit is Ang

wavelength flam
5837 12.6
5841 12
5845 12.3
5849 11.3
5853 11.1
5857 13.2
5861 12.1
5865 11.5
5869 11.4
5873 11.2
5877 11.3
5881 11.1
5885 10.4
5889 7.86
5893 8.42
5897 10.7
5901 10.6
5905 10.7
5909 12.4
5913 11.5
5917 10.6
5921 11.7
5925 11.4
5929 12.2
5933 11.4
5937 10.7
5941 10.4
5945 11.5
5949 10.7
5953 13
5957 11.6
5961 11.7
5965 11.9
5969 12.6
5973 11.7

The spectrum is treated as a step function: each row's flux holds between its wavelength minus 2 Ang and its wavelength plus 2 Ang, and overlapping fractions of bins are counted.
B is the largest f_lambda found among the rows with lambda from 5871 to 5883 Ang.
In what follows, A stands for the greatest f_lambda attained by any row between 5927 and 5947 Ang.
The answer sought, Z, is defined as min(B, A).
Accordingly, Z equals 11.3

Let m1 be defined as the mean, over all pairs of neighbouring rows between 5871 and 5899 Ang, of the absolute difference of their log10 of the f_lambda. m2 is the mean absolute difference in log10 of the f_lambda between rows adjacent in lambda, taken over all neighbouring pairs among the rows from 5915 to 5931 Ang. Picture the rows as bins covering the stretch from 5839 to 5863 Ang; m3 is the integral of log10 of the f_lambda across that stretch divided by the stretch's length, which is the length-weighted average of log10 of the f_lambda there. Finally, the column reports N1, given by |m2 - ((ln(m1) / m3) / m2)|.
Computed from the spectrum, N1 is 100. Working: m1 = 0.049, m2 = 0.028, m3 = 1.08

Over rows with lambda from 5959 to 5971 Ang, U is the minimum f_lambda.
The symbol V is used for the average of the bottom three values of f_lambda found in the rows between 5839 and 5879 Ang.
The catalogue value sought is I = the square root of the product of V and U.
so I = 11.4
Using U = 11.7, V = 11.2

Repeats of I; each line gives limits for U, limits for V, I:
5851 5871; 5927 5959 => 10.8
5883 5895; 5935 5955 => 9.1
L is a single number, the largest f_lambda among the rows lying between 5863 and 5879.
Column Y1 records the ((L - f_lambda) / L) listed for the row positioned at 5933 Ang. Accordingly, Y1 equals 0.009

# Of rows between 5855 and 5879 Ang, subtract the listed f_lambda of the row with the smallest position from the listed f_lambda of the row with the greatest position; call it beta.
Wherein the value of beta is -1.9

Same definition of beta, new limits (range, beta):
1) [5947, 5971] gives 1.9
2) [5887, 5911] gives 4.5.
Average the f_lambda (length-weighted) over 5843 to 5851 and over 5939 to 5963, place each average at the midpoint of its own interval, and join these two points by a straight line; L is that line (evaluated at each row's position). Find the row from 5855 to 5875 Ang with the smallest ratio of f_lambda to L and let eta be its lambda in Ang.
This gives 5873 Ang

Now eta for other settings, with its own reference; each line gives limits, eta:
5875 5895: 5889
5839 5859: 5853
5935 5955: 5941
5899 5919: 5901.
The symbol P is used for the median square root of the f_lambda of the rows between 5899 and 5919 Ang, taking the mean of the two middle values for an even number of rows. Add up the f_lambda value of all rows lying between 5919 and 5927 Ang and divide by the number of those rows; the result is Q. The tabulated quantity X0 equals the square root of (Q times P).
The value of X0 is 6.15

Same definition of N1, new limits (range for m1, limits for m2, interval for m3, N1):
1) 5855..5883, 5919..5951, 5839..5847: 149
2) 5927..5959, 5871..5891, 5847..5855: 76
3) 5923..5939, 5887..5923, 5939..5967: 84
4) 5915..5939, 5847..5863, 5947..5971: 83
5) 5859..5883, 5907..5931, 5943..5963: 145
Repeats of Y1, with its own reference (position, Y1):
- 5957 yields -0.009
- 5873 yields 0.026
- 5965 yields -0.035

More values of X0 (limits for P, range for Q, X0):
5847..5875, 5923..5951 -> 6.15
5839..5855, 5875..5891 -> 5.89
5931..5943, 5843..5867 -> 6.24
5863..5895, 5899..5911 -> 6.12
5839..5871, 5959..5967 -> 6.36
